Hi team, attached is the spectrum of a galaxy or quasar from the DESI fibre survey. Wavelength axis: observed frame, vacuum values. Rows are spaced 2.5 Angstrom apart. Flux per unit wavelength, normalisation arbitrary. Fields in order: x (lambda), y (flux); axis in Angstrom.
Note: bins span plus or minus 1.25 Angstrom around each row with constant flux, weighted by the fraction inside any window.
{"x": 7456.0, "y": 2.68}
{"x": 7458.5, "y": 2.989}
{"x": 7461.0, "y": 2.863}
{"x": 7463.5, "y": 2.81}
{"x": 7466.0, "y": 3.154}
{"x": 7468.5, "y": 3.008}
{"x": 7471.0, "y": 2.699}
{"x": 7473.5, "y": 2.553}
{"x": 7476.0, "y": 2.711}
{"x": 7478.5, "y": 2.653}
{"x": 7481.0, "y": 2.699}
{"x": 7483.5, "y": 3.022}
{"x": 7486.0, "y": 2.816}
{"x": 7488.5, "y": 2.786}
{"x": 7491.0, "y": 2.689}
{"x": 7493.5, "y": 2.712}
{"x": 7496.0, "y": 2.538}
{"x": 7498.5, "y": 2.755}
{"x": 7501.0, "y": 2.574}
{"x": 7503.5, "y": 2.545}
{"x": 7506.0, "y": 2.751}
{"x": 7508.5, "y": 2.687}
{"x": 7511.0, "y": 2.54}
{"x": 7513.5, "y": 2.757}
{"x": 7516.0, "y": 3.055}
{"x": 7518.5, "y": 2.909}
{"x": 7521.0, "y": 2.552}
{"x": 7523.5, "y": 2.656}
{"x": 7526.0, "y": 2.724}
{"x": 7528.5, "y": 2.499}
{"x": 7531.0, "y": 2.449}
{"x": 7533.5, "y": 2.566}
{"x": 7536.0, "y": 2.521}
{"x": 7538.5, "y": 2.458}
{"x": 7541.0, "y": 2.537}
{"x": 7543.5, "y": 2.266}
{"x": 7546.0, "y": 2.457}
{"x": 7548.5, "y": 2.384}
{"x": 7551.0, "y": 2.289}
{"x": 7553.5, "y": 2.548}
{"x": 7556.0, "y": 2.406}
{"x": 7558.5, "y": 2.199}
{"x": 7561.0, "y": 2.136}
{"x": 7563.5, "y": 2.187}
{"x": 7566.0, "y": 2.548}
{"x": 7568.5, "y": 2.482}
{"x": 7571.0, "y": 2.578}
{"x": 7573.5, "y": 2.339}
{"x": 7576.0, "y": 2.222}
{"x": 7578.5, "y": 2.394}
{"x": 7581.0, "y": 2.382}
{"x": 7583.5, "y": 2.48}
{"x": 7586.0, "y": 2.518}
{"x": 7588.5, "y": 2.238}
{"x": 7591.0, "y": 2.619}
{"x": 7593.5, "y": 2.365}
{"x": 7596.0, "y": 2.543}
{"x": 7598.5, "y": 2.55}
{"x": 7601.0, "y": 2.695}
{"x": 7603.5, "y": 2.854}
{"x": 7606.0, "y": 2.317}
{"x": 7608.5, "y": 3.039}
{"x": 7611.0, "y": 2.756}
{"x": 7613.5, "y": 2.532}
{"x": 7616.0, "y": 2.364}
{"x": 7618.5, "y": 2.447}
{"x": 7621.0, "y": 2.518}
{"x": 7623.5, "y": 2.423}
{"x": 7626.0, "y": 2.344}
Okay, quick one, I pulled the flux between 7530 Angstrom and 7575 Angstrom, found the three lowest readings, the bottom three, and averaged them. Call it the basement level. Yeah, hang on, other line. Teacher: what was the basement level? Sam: 2.17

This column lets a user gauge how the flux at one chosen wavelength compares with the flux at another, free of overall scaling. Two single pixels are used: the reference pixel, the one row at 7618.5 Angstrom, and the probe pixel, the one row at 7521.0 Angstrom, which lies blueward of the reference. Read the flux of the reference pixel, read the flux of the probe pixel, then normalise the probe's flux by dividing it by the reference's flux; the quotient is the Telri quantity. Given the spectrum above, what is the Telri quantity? 1.04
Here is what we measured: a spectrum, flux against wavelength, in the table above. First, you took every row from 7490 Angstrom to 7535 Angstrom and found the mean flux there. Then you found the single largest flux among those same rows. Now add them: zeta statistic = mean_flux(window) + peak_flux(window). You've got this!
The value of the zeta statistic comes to 5.7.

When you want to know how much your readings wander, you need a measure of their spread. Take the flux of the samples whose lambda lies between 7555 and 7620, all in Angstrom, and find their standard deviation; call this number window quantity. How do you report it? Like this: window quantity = 0.21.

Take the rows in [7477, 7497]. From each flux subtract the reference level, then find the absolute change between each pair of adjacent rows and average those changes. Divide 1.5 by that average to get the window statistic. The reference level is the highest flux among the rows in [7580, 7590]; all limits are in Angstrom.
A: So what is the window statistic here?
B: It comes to 11.7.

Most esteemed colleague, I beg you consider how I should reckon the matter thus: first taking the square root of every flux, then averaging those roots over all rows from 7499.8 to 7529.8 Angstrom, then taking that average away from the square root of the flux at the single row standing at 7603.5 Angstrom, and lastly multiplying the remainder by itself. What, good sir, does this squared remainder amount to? 0.0026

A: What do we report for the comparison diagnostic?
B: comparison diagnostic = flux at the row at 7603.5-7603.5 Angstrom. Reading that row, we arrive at 2.854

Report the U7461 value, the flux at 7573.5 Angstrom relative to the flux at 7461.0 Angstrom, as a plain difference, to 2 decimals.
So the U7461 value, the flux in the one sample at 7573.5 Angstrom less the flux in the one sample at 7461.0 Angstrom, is -0.52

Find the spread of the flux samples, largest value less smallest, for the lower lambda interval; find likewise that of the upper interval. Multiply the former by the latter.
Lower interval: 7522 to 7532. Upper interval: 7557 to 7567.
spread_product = 0.113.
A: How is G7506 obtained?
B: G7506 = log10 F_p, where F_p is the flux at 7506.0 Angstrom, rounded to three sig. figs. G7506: 0.439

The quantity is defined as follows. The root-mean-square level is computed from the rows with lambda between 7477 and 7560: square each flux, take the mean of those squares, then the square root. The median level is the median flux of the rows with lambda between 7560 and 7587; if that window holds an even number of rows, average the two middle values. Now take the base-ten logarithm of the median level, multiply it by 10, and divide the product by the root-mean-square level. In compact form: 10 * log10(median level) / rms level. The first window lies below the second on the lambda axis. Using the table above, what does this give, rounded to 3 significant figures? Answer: 1.45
